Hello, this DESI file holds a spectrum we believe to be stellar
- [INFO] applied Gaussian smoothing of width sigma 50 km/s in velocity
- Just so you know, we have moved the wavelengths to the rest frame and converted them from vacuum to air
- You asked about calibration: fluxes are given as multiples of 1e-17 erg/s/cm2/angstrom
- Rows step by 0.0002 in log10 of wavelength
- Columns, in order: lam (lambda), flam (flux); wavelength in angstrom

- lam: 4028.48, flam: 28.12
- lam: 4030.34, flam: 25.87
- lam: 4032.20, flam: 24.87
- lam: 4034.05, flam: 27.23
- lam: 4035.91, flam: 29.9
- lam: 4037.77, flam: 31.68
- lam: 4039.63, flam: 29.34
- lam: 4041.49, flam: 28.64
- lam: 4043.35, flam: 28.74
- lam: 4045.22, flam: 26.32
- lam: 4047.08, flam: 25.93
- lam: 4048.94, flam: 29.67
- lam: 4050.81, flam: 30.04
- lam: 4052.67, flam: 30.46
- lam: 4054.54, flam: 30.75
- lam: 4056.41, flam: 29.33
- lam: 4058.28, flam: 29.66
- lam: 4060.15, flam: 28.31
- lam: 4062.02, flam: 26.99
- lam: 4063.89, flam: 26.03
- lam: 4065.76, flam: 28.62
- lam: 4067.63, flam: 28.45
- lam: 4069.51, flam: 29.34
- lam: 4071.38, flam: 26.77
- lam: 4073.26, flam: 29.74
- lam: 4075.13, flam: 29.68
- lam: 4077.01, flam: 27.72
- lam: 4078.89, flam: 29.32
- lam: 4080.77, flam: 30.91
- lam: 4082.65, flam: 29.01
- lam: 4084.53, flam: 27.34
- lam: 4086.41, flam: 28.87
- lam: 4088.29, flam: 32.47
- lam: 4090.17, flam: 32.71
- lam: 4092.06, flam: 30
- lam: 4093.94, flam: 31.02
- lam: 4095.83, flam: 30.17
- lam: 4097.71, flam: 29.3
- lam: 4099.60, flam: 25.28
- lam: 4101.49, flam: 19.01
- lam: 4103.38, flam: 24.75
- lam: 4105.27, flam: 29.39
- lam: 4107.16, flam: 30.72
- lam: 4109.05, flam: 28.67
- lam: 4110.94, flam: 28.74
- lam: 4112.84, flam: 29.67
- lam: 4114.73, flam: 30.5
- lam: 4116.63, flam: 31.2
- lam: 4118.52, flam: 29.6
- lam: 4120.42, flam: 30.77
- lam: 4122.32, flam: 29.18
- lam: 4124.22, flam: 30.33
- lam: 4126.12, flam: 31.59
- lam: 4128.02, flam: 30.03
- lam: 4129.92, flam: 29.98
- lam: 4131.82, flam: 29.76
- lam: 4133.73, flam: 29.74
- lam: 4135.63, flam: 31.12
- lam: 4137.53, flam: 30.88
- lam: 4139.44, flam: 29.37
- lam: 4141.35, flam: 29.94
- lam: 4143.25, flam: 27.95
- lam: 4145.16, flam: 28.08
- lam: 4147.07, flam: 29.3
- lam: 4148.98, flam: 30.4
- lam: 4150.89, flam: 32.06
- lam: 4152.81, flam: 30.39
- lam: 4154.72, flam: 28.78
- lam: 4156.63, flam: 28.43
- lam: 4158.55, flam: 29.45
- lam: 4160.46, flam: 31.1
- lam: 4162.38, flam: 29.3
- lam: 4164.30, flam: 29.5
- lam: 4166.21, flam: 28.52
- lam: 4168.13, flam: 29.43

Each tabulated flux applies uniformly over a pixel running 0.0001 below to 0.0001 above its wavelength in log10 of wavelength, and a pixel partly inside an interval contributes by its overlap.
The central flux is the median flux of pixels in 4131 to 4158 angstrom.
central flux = 29.75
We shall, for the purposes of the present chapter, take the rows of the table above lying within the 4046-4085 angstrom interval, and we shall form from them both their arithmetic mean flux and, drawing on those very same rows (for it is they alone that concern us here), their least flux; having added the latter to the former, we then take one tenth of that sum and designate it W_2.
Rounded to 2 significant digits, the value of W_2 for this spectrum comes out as 5.5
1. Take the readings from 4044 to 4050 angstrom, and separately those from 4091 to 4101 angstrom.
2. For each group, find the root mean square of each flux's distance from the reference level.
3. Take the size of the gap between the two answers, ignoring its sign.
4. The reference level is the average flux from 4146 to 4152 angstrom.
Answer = 1.2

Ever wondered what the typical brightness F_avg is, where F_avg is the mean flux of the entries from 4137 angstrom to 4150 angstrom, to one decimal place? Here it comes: 29.4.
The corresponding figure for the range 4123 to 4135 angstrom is 30.2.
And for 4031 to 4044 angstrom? 28.6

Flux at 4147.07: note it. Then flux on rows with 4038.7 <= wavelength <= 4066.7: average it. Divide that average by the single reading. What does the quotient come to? 0.976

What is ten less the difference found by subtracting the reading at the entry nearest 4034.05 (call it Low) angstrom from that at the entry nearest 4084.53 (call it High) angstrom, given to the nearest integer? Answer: 10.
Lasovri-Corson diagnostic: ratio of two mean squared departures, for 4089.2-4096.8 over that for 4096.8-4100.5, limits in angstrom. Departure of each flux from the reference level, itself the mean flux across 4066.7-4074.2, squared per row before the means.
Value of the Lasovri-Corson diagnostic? 1.2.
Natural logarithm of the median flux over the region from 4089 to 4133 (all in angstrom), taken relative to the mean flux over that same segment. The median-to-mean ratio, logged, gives 0.025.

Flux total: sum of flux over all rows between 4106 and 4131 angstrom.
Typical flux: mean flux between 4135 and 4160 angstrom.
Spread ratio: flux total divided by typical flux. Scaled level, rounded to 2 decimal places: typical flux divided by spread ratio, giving 2.26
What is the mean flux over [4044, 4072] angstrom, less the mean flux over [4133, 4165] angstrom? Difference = -1.3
